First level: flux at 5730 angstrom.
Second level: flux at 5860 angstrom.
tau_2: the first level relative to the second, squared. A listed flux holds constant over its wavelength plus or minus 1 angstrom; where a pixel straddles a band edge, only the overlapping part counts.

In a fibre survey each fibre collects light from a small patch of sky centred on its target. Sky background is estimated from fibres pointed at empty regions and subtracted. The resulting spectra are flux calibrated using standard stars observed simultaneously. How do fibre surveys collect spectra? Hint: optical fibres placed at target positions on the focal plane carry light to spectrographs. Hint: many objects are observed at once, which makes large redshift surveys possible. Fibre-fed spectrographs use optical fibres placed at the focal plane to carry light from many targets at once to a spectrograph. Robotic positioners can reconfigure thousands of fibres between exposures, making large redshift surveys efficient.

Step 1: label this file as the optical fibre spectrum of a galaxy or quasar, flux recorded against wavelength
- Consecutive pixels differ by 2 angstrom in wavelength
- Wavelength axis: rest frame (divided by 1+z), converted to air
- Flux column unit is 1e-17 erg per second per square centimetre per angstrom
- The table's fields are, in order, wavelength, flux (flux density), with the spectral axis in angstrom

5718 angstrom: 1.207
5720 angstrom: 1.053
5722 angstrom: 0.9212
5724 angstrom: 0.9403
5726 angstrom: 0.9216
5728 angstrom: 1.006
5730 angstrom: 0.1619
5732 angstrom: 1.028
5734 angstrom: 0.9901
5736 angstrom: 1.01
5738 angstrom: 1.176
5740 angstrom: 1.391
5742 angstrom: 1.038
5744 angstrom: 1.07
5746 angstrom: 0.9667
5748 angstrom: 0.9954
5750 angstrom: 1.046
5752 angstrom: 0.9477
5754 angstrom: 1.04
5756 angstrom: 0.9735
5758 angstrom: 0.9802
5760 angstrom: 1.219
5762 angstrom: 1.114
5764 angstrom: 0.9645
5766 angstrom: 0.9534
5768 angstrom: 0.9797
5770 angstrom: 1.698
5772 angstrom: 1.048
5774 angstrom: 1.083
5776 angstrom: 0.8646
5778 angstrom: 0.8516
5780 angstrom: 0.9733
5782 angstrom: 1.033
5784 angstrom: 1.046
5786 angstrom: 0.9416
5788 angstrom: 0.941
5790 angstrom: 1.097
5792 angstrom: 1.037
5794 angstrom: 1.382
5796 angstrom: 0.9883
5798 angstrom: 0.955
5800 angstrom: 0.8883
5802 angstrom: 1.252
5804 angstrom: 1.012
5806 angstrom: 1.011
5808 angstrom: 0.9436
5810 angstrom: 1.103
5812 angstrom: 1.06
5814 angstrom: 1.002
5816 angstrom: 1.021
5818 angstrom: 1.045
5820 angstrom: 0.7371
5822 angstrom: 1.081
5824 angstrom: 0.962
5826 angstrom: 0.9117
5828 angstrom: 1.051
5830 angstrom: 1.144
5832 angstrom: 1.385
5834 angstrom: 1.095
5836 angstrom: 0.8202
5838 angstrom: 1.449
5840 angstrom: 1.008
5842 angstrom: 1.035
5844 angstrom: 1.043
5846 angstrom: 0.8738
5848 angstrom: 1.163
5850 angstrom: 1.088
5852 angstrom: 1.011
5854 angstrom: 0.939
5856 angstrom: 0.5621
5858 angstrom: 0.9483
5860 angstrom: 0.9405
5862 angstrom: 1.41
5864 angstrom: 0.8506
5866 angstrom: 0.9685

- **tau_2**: 0.0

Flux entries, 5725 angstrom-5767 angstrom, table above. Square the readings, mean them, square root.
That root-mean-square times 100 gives 102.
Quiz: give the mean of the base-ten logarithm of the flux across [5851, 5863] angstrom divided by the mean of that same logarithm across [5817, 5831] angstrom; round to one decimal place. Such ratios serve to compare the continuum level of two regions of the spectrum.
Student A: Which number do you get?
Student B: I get 3.6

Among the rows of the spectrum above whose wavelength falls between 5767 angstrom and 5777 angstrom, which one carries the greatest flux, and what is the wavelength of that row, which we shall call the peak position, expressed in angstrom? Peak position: 5770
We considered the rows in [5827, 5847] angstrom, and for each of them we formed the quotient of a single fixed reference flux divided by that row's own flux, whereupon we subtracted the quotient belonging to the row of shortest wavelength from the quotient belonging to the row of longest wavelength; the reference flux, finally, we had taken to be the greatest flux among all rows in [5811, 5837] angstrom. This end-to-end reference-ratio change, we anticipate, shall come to 0.27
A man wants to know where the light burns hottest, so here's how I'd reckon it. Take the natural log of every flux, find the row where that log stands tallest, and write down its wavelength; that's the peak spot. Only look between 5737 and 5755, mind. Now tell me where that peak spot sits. 5740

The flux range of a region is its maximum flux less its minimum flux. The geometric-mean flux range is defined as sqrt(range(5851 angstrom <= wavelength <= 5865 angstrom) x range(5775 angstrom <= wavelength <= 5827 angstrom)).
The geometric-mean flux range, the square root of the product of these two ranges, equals 0.74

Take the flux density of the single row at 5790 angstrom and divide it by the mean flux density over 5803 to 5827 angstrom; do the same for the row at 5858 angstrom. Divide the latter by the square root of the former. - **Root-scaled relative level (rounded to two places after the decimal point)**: 0.91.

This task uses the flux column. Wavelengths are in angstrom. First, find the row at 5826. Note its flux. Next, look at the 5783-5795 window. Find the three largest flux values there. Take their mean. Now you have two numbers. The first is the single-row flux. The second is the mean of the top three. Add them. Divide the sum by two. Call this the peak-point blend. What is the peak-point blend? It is 1.04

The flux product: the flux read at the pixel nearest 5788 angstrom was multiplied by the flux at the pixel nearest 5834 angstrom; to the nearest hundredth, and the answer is 1.03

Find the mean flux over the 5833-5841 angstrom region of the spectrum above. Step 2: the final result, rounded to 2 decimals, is 1.09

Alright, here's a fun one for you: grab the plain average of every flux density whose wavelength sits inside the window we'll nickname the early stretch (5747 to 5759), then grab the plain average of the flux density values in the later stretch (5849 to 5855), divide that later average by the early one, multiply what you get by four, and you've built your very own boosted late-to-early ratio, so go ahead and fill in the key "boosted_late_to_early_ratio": 4.06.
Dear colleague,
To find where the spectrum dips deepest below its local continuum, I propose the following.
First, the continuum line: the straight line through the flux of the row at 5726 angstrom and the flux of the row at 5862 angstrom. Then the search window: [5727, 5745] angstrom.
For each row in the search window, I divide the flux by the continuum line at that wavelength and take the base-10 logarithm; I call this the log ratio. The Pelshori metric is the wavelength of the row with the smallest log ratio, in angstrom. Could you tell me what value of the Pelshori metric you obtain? 5730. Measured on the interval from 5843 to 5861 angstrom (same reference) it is 5856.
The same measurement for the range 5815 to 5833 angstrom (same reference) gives 5820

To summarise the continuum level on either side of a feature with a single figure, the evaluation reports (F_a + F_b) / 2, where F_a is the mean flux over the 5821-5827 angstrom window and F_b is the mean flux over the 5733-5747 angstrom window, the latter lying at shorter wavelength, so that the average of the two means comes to 1.04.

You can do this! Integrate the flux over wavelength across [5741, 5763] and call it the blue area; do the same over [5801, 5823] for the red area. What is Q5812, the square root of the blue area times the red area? 22.66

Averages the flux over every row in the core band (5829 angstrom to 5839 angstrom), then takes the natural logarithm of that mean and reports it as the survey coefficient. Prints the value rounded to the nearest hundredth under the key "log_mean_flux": 0.16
